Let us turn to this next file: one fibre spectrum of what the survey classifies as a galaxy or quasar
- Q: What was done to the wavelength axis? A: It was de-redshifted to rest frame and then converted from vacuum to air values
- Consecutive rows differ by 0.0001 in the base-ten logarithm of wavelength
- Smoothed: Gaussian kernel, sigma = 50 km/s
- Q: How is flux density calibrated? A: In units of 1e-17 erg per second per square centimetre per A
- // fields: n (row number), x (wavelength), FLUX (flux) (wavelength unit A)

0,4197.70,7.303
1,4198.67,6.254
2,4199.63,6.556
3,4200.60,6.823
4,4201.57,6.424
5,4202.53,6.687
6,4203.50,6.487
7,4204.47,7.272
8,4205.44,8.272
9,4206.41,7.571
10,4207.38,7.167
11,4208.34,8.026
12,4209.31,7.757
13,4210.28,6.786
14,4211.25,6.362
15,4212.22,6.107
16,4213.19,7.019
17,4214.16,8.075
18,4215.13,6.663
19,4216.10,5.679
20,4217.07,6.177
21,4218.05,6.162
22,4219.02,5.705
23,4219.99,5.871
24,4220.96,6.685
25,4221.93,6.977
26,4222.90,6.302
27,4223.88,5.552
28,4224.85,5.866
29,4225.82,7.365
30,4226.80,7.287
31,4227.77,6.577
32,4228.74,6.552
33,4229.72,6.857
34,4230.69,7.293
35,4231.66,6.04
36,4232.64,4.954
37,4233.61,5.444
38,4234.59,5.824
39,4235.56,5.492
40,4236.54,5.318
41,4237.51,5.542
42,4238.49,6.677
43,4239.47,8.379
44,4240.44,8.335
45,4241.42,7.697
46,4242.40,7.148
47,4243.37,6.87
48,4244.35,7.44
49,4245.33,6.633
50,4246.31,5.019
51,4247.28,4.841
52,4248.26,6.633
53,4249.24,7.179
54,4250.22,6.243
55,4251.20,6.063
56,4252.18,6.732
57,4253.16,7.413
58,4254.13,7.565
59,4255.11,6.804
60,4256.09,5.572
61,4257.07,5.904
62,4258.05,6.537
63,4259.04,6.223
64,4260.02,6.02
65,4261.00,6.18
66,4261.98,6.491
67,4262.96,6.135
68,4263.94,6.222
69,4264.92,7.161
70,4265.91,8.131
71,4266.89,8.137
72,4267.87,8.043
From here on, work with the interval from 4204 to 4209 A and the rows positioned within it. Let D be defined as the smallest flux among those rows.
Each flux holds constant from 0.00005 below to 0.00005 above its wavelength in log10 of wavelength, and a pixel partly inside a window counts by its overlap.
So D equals 7.167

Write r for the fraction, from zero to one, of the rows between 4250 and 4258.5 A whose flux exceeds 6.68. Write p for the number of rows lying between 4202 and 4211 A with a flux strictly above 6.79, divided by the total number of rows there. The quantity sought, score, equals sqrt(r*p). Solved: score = 0.54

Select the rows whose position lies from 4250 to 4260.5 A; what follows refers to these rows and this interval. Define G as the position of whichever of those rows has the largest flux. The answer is 4254.13 A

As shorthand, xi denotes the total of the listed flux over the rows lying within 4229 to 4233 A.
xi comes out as 25.1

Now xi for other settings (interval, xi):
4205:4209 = 31.0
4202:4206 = 28.7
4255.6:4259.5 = 24.2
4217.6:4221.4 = 24.4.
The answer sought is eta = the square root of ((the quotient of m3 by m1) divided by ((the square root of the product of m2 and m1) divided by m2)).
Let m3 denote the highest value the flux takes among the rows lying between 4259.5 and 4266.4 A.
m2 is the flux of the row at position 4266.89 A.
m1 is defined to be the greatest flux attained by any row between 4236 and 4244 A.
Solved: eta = 0.98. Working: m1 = 8.379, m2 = 8.137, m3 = 8.131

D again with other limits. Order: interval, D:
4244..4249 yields 4.841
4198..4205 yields 6.254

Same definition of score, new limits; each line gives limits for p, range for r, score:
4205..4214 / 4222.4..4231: 0.54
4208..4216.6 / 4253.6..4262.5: 0.31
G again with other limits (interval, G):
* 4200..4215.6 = 4205.44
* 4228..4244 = 4239.47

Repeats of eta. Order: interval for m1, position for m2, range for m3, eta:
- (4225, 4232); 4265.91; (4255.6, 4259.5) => 0.97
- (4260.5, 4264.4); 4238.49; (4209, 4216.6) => 1.12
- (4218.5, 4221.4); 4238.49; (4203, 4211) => 1.11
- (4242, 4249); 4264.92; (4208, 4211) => 1.03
